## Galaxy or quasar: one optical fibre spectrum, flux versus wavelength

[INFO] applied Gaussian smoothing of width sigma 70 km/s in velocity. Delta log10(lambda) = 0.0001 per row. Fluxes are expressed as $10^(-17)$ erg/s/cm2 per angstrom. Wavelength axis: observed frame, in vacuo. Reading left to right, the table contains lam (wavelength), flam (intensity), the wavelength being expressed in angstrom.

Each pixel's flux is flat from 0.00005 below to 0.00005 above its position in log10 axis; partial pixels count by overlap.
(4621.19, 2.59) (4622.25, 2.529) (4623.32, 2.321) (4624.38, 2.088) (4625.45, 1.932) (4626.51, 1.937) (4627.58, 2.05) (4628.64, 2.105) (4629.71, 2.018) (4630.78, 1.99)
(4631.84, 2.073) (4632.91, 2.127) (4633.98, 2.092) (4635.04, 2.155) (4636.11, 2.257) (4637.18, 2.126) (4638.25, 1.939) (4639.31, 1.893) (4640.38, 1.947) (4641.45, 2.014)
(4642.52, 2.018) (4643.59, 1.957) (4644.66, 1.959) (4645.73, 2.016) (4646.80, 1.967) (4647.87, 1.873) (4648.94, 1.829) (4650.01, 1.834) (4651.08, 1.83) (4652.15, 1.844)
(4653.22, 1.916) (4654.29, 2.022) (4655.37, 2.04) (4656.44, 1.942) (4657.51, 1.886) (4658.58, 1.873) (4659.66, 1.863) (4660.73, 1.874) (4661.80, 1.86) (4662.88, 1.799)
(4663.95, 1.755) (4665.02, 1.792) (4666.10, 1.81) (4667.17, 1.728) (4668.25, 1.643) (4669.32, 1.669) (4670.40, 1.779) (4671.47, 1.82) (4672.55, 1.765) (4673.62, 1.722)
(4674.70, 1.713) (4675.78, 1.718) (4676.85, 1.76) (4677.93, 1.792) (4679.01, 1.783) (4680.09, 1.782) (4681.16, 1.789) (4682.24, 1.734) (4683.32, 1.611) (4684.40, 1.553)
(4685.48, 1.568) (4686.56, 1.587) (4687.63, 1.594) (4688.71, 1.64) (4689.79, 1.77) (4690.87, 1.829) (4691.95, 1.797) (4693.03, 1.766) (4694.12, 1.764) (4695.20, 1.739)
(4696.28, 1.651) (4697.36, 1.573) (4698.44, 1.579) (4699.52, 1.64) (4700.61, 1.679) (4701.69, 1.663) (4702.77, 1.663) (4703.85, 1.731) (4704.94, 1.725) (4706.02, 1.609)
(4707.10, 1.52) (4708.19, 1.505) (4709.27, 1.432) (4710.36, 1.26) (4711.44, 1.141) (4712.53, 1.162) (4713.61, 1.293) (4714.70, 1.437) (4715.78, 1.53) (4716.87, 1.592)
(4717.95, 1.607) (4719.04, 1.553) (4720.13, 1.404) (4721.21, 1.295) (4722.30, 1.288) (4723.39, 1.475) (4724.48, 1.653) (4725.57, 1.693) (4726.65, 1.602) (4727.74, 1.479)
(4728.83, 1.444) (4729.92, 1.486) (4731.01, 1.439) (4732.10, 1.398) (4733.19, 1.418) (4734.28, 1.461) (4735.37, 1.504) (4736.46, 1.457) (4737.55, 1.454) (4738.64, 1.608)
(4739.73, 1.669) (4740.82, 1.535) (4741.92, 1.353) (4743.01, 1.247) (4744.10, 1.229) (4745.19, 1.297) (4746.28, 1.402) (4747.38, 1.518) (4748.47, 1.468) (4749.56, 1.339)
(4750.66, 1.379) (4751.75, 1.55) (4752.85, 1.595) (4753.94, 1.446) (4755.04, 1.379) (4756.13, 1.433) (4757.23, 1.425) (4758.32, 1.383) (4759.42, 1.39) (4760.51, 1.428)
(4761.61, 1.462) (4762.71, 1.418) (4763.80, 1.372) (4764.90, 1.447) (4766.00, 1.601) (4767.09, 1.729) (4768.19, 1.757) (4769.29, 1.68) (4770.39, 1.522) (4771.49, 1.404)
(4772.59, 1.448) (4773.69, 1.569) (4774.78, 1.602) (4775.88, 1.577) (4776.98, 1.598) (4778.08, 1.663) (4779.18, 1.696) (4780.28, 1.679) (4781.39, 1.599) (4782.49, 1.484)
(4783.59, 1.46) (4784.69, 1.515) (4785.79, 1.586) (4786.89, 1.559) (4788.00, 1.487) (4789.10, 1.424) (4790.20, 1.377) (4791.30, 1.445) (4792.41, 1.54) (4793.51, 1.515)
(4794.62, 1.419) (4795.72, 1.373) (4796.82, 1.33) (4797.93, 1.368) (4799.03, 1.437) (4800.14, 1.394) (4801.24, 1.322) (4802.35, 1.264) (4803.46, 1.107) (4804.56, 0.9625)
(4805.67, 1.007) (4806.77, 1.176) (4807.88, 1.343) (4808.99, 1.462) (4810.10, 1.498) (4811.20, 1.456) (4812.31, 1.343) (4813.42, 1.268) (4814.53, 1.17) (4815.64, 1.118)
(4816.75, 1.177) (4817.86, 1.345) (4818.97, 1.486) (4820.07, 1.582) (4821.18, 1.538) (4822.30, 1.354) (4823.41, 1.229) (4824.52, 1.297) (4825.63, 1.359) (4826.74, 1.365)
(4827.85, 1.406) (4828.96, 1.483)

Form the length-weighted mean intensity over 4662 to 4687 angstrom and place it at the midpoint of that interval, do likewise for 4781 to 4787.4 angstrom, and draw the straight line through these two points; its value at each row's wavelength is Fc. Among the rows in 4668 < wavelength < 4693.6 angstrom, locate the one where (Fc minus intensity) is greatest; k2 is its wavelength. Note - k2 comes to 4684.40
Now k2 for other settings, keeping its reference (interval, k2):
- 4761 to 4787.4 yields 4763.80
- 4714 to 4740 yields 4722.30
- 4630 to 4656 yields 4648.94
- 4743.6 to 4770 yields 4744.10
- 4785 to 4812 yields 4804.56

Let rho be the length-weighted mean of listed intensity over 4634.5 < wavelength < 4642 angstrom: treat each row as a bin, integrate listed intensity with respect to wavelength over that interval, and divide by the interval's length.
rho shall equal 2.05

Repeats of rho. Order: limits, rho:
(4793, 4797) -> 1.42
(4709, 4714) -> 1.25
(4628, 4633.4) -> 2.06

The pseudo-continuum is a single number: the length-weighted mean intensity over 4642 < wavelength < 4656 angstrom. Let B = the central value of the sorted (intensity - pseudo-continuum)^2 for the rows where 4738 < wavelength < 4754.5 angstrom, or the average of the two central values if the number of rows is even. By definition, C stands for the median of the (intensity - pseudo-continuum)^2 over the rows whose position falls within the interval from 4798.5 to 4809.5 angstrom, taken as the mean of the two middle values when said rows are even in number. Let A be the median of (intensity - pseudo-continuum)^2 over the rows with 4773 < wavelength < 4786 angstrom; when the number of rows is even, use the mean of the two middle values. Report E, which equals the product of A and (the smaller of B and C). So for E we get 0.027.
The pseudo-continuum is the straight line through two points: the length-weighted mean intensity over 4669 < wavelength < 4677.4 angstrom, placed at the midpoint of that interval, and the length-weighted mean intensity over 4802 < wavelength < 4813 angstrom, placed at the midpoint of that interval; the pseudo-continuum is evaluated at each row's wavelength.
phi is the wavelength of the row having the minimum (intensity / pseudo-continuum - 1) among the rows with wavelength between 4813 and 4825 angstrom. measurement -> 4815.64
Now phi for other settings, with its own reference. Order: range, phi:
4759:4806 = 4804.56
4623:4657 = 4648.94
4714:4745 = 4722.30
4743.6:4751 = 4744.10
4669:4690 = 4684.40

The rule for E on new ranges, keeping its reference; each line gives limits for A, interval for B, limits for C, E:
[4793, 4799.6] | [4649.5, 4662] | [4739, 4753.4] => 0.001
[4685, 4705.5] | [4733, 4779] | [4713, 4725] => 0.015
